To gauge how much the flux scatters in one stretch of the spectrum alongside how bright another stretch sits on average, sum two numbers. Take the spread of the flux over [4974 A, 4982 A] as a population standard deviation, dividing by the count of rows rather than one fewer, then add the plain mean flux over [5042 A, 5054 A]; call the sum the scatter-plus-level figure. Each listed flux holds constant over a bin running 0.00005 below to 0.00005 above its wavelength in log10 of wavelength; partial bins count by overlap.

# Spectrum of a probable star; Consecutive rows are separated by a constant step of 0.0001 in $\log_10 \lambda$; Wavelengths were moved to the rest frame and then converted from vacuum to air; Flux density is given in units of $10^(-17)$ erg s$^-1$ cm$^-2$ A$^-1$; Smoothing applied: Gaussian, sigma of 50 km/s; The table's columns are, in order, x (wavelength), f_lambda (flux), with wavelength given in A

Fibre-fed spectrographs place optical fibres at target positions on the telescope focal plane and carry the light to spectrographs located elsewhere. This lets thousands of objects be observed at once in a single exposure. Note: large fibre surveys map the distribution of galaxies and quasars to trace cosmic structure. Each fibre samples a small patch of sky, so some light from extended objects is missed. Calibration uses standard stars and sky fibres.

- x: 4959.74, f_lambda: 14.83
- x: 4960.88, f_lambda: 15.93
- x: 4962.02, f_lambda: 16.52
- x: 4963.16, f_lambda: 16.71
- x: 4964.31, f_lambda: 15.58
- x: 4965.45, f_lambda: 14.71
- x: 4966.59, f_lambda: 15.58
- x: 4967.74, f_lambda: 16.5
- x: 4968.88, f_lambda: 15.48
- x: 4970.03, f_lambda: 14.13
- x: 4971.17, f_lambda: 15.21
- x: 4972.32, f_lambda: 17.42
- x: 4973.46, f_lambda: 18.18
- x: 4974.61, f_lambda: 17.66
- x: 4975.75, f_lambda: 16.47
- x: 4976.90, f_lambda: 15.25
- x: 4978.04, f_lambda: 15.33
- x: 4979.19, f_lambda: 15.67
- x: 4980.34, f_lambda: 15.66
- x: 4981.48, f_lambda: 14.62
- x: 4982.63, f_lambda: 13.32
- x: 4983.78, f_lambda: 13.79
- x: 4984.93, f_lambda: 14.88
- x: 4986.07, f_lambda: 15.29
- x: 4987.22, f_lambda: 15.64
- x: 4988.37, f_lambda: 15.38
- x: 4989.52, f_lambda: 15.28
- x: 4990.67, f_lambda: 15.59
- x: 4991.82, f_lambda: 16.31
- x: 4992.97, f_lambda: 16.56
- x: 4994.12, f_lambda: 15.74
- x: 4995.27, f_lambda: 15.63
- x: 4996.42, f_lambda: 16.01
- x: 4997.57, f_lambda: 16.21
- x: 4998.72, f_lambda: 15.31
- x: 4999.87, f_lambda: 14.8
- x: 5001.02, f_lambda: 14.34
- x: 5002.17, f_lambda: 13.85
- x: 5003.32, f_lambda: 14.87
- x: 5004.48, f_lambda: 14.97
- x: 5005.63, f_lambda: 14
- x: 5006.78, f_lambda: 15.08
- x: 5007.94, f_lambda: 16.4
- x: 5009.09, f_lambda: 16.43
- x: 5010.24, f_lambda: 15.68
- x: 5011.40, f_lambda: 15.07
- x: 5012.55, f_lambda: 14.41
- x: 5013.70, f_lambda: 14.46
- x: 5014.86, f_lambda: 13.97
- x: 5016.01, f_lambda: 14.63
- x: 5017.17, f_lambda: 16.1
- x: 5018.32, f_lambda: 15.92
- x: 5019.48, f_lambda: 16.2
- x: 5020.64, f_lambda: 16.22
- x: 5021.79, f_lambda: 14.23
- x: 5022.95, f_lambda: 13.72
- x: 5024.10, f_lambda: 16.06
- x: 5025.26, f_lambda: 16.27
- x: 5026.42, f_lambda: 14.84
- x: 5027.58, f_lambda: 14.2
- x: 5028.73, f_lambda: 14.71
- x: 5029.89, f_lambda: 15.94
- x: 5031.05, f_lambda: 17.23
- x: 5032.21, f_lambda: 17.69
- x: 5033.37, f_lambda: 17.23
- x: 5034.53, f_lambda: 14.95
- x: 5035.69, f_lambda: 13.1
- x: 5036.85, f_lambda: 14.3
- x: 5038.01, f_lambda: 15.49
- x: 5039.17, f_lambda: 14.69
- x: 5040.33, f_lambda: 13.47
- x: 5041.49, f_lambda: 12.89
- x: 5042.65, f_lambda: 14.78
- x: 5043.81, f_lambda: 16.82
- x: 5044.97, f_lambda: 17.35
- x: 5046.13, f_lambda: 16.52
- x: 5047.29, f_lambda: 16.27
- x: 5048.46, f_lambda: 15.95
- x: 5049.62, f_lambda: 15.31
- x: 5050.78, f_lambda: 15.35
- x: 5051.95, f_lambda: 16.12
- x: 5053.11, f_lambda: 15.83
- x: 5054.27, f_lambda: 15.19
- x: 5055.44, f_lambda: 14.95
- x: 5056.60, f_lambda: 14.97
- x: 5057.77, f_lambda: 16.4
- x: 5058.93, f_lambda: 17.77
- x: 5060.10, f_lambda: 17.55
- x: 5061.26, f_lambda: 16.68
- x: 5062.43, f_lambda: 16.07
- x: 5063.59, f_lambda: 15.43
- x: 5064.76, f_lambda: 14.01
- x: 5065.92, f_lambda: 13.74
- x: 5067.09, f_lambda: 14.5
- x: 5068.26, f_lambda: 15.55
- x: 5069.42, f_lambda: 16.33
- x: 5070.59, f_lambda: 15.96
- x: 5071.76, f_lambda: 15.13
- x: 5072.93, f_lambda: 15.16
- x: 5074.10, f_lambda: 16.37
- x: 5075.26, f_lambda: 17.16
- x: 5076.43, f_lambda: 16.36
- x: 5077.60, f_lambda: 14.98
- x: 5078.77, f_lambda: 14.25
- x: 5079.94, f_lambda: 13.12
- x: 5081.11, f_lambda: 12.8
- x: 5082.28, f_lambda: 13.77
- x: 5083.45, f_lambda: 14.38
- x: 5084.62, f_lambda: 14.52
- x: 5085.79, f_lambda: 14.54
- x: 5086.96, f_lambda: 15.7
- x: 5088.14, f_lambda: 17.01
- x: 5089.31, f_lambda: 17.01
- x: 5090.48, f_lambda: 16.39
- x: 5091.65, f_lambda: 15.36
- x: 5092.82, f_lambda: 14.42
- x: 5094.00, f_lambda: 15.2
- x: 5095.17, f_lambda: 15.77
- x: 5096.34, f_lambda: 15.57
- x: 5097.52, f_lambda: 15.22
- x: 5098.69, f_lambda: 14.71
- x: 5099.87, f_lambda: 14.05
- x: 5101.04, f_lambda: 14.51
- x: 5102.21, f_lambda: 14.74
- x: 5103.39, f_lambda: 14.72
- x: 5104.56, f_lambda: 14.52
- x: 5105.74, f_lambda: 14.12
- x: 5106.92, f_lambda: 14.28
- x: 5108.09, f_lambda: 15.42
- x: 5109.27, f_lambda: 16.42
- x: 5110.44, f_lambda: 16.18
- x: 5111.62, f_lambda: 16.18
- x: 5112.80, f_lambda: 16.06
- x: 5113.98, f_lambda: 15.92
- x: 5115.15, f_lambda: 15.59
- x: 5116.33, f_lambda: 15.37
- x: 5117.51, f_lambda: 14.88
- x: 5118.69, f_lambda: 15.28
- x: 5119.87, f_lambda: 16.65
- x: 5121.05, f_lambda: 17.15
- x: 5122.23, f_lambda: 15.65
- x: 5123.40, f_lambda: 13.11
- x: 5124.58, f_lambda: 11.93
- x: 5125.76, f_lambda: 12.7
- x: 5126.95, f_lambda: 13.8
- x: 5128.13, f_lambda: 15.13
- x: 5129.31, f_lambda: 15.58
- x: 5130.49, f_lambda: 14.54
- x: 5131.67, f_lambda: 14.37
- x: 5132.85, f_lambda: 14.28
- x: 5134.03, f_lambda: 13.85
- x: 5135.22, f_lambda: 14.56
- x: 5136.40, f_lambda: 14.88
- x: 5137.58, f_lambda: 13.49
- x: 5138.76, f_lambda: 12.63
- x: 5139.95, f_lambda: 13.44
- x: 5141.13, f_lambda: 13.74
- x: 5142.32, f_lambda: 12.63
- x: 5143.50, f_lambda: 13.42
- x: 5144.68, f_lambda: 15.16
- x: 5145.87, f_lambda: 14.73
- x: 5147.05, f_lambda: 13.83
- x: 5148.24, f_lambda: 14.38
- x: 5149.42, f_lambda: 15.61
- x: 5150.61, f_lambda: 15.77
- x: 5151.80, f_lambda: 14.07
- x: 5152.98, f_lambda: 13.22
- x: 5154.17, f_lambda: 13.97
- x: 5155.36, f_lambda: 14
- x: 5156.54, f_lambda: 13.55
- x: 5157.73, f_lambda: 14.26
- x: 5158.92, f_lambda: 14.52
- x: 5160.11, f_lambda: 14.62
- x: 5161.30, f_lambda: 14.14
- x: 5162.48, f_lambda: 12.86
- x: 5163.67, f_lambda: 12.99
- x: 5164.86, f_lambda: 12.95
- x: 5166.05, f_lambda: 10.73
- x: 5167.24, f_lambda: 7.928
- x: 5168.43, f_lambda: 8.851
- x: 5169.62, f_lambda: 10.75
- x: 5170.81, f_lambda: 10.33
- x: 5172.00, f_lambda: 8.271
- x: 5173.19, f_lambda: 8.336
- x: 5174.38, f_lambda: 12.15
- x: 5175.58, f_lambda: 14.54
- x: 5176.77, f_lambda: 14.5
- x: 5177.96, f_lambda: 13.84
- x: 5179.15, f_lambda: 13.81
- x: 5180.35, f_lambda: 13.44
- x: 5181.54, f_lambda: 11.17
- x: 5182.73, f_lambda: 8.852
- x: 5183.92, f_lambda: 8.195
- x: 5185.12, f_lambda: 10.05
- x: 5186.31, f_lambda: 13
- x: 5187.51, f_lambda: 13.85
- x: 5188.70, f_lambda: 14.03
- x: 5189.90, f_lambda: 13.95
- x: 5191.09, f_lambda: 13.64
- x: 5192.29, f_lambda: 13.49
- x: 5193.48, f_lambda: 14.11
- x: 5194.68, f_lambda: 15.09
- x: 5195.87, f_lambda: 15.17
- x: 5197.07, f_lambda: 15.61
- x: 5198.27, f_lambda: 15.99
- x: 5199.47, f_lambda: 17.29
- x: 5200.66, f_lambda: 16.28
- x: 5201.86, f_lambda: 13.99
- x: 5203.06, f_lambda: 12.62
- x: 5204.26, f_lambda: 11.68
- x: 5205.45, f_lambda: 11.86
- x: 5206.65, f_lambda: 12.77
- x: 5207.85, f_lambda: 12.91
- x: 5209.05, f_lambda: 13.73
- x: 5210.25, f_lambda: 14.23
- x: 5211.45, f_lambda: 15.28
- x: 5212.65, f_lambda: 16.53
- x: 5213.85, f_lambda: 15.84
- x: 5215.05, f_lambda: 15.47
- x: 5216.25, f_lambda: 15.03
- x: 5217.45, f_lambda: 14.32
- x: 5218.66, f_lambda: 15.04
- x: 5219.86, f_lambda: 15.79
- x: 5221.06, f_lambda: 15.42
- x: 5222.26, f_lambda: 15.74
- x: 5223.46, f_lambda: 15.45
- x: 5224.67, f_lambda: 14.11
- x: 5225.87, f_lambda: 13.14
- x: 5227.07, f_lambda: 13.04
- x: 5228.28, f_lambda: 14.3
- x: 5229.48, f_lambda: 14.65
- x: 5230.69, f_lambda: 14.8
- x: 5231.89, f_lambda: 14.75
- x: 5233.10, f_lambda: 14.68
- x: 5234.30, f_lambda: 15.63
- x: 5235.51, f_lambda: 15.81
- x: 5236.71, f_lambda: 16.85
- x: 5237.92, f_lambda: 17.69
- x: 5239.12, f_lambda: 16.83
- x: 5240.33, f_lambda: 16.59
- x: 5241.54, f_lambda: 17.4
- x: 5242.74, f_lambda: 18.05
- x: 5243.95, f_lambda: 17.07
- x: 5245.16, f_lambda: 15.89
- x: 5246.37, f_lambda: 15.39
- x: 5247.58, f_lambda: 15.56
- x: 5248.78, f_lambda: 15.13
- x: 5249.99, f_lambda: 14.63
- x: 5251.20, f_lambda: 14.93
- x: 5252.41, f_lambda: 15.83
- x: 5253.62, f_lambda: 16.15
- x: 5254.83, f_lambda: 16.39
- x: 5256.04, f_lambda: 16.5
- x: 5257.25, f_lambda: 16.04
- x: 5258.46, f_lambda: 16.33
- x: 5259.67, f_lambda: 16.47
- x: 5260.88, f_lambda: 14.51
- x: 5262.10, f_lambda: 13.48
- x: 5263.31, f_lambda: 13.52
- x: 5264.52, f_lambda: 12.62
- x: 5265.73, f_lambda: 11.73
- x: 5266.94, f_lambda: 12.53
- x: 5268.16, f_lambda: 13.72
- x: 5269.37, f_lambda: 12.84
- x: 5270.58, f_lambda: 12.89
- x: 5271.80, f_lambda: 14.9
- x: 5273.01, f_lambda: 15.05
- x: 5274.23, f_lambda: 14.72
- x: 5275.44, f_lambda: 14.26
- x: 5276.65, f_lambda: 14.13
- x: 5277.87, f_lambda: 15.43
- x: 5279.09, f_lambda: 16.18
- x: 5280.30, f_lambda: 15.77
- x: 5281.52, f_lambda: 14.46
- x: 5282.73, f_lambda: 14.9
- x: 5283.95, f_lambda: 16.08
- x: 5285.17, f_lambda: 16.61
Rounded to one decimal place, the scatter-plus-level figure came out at 16.9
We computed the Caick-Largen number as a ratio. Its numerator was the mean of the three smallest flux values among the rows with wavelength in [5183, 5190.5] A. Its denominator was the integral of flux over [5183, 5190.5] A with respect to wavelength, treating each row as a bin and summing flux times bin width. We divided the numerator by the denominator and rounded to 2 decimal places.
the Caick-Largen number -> 0.12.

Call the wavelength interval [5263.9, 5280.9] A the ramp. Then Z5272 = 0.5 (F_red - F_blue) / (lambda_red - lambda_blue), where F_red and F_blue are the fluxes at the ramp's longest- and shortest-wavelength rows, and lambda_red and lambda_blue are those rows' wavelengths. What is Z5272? 0.10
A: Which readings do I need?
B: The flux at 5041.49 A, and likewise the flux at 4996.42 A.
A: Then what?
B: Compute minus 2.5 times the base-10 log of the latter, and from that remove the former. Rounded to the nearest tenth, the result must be -15.9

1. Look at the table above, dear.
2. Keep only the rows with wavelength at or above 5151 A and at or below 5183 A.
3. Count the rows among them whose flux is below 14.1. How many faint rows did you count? 21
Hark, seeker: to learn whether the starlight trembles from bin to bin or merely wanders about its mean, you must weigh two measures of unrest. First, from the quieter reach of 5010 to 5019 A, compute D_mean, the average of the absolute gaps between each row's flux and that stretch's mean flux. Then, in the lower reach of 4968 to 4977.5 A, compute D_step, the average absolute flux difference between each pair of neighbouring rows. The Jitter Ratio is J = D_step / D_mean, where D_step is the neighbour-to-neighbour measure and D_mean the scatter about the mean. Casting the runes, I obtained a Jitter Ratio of 1.8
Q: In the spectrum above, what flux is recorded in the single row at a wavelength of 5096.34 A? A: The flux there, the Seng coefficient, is 15.57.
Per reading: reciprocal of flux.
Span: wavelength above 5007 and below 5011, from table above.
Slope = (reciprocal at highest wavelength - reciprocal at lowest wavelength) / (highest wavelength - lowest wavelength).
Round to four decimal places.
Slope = 0.0012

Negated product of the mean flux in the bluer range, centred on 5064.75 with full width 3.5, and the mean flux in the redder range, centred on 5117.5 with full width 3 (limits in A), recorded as -218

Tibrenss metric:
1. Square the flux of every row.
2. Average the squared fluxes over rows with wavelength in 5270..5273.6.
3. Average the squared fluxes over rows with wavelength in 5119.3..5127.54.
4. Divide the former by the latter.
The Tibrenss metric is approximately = 0.97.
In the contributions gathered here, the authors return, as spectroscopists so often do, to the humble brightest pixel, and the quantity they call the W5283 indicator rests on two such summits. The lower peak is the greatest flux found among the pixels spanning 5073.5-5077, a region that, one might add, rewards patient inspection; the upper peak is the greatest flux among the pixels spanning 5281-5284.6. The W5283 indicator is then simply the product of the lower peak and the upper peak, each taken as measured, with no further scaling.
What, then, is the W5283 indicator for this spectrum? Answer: 276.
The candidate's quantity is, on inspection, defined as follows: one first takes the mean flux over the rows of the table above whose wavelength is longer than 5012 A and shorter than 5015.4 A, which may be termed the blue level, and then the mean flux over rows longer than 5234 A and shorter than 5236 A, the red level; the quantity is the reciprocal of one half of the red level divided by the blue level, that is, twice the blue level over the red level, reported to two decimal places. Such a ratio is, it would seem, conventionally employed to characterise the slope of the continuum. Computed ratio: 1.82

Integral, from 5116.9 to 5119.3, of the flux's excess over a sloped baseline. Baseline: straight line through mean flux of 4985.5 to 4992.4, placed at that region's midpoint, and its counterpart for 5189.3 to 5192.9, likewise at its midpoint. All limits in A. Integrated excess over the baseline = 1.7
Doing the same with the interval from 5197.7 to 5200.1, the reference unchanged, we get 7.2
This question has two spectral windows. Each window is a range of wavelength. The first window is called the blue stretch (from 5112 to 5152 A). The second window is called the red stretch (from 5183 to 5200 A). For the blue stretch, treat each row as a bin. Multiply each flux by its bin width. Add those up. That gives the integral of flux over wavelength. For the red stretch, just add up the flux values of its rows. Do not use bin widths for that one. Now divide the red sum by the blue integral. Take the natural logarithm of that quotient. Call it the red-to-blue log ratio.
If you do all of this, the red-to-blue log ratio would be -1.1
